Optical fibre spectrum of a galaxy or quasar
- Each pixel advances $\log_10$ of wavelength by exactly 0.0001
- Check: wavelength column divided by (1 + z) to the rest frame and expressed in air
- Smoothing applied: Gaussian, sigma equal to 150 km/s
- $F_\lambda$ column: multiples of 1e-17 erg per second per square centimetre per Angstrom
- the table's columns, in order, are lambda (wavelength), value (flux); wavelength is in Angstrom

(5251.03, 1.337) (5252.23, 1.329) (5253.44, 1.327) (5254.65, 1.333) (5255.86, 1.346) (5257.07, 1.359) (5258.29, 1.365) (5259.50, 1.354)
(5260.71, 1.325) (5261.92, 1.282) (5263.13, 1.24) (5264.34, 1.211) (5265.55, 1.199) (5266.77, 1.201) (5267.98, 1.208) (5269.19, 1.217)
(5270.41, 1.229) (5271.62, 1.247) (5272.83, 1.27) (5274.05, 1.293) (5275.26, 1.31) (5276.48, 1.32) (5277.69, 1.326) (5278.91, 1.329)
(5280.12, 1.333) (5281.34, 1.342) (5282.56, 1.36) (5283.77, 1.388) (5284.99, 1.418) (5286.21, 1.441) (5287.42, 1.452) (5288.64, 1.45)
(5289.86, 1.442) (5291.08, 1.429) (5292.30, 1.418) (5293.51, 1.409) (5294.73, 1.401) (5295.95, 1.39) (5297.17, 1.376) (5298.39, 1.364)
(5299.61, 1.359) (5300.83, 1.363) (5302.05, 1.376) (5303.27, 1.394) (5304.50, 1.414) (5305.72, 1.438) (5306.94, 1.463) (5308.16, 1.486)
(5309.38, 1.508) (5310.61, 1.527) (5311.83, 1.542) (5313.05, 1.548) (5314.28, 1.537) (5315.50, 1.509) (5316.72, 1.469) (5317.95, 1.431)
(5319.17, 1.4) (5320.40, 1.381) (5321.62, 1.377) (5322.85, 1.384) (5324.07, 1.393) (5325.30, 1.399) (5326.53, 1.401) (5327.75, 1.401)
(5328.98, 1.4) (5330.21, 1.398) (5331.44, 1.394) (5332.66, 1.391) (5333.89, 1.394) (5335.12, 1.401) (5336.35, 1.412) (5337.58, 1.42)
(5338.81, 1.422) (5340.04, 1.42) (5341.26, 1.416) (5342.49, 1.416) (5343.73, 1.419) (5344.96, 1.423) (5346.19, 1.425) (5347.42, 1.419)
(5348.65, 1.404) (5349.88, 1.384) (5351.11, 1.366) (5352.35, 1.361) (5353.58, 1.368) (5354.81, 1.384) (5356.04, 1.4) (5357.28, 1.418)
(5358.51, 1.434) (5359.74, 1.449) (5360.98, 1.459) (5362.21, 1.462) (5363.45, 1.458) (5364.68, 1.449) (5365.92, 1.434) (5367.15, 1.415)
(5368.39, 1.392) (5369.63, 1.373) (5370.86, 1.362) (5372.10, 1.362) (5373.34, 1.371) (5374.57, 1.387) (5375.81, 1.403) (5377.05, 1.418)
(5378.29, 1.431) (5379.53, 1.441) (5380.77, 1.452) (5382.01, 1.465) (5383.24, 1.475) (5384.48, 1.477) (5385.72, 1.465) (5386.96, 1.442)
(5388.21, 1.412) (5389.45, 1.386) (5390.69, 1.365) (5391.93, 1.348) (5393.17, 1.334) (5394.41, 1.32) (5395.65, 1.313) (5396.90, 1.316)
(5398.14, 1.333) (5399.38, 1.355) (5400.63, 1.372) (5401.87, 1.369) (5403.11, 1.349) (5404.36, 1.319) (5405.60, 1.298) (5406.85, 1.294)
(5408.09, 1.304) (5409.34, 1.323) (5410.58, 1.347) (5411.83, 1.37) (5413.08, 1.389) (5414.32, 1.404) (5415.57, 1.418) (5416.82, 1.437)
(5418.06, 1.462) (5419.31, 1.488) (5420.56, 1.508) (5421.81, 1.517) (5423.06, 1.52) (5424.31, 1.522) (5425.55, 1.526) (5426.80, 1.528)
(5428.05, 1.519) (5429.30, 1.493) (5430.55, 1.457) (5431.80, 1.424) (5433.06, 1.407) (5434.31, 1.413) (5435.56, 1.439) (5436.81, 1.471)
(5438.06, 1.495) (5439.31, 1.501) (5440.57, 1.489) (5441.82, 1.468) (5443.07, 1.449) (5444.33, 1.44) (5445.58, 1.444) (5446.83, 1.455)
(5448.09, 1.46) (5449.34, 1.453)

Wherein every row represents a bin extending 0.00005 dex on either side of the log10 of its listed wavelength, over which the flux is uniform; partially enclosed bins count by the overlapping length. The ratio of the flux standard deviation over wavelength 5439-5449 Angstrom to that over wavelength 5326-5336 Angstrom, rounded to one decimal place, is 5.5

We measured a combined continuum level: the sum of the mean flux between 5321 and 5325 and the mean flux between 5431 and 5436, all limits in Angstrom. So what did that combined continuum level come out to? 2.81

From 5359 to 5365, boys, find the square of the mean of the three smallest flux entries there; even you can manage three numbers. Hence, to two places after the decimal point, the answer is 2.11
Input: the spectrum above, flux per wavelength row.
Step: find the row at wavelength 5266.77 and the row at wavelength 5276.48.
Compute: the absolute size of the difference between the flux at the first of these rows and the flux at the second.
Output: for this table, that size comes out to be 0.119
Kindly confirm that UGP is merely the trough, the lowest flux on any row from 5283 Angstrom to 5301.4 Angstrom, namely 1.359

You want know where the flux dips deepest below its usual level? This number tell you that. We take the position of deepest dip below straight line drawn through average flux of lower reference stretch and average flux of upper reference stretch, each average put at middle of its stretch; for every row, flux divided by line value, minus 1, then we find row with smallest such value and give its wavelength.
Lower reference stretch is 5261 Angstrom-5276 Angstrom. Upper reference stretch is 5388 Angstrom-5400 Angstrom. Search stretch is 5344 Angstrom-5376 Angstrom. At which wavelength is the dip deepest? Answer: 5372.10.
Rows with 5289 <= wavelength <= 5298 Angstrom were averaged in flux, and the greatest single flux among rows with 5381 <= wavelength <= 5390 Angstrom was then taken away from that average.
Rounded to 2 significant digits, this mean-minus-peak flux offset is -0.068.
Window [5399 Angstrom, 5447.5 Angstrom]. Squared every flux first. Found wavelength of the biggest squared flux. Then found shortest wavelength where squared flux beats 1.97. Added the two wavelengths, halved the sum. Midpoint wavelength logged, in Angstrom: 5420.6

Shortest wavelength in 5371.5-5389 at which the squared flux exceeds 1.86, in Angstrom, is 5373.34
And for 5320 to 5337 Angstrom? 5320.40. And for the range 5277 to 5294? 5283.77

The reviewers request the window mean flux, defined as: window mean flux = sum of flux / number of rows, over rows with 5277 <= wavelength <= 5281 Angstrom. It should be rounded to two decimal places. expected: 1.33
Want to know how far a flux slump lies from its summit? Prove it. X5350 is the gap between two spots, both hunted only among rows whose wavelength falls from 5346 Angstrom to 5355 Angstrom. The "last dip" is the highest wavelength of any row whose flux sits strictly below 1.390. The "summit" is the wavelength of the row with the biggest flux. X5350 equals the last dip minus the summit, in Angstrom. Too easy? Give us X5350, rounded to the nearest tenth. 8.6 Angstrom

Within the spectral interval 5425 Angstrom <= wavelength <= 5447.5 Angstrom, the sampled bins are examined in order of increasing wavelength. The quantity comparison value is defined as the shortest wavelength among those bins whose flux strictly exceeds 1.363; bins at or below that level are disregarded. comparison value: 5425.55 Angstrom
